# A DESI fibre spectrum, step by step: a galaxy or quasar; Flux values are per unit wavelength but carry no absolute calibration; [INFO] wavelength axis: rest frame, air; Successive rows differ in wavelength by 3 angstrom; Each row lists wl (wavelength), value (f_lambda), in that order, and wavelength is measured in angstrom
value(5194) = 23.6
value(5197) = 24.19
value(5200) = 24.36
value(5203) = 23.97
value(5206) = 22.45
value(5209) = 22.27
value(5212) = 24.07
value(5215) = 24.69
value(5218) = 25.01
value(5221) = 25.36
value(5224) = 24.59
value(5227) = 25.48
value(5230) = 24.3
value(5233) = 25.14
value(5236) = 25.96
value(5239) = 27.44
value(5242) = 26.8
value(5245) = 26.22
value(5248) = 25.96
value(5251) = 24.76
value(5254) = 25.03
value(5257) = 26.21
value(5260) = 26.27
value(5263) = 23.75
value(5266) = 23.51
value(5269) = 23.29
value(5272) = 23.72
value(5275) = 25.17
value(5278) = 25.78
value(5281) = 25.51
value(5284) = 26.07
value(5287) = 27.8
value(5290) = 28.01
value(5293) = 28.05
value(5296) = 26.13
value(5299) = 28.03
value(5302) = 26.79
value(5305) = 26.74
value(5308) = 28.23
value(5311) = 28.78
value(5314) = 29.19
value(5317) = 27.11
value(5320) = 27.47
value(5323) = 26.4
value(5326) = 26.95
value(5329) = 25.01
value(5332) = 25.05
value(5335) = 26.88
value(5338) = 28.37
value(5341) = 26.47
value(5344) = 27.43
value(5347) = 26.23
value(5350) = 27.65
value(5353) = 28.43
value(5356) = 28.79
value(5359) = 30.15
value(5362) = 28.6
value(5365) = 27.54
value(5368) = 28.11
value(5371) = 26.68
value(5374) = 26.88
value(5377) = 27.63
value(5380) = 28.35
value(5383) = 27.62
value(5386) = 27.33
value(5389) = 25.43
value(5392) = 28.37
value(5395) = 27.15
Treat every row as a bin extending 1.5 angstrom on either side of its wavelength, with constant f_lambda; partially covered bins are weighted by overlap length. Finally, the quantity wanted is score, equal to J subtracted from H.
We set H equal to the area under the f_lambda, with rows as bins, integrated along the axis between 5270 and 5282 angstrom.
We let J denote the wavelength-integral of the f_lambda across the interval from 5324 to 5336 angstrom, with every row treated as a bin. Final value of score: -12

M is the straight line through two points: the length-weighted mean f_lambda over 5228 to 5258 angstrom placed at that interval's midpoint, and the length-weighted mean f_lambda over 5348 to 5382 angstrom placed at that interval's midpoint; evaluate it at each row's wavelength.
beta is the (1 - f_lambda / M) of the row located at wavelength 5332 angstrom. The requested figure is 0.09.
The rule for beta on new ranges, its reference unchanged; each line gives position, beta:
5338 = -0.03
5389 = 0.11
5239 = -0.07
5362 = -0.02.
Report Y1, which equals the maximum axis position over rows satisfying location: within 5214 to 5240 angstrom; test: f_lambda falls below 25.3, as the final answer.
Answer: 5233 angstrom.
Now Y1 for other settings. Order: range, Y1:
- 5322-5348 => 5332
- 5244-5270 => 5269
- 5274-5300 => 5275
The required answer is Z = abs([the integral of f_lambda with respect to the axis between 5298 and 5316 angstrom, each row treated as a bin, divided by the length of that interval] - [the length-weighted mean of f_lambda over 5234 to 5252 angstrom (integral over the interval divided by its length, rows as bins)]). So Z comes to 1.7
